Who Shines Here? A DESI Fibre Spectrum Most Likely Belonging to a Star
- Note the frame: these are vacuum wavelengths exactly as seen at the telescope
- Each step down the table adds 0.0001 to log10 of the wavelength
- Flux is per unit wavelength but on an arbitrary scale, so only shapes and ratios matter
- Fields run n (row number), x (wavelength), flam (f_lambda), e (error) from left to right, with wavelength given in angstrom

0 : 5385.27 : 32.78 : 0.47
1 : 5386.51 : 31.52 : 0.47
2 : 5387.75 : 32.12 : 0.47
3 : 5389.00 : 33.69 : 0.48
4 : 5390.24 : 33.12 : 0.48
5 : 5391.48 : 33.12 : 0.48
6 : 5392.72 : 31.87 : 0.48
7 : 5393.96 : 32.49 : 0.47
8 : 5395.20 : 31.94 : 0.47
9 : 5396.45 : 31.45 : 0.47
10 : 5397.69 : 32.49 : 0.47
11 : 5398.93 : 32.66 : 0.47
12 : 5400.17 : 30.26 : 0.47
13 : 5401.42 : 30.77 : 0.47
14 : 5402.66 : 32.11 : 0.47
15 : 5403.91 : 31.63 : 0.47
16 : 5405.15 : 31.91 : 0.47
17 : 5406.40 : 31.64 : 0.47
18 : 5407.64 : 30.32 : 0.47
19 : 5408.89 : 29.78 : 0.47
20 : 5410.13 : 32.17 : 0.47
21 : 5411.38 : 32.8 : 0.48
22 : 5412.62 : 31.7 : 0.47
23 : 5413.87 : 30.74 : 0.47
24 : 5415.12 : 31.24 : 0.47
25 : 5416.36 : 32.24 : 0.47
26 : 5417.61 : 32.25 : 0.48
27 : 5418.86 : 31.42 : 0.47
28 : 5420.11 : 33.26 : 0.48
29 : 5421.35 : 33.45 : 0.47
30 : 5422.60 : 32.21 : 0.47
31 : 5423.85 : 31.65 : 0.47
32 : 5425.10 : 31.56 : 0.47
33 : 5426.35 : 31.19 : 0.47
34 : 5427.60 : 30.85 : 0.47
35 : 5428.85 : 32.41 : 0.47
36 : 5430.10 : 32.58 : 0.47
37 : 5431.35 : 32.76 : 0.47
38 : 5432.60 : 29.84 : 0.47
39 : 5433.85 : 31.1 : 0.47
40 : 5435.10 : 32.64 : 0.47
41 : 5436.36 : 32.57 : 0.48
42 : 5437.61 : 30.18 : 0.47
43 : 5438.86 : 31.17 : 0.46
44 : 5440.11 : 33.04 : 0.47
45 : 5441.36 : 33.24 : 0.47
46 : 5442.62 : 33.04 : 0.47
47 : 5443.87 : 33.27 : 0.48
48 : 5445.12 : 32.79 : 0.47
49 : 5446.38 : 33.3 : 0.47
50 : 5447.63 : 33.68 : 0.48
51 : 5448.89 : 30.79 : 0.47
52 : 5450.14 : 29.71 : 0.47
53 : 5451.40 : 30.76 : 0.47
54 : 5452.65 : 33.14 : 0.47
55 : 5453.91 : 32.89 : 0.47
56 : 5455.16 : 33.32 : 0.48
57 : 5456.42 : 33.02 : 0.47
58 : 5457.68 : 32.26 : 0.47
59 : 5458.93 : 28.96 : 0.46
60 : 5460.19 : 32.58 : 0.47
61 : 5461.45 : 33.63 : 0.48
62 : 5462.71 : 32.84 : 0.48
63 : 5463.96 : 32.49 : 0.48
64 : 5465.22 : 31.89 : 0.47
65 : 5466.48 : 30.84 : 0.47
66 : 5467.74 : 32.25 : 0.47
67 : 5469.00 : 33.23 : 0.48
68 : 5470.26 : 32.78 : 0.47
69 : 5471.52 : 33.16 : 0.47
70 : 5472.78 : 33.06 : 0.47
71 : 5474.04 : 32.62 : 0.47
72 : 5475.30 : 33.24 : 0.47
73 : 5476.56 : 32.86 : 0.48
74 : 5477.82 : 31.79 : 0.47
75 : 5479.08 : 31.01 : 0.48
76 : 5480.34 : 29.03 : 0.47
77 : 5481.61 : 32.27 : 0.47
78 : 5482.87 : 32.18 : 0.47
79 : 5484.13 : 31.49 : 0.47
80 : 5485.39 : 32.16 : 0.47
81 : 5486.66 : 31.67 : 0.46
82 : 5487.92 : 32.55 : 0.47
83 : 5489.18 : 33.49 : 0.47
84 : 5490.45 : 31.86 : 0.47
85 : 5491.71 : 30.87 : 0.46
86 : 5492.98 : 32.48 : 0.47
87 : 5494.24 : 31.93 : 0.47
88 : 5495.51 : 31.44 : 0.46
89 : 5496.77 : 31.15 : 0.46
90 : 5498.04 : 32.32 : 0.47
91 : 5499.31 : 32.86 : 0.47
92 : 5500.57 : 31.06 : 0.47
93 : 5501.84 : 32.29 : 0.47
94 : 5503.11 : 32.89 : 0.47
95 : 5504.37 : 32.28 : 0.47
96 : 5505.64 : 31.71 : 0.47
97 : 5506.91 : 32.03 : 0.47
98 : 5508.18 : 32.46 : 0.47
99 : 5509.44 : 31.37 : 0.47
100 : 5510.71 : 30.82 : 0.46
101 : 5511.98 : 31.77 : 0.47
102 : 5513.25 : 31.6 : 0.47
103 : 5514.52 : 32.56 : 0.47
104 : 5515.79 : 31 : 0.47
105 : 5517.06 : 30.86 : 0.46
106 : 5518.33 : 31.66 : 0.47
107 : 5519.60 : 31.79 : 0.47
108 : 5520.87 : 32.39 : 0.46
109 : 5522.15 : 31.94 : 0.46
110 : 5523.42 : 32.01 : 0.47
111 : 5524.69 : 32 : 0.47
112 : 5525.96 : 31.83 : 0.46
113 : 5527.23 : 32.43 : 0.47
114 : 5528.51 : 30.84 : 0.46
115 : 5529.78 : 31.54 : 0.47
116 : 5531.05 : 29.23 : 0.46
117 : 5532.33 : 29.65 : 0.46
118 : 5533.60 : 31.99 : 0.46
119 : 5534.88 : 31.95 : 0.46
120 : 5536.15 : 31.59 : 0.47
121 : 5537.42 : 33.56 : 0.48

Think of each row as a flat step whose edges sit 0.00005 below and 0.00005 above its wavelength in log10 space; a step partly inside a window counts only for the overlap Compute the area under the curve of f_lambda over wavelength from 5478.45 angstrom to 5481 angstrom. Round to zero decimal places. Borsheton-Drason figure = 76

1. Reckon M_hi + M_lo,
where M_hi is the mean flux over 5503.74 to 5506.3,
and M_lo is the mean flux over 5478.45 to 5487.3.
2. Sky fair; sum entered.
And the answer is 63.4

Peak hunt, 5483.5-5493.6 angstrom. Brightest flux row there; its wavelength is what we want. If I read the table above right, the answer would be 5489.18 angstrom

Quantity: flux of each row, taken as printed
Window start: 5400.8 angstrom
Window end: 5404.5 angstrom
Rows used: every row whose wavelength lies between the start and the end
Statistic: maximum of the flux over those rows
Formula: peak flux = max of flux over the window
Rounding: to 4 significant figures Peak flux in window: 32.11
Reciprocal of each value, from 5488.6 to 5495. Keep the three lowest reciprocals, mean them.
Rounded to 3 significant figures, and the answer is 0.0307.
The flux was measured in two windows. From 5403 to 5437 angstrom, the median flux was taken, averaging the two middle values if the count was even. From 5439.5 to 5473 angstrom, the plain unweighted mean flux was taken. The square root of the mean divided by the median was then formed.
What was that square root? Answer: 1.01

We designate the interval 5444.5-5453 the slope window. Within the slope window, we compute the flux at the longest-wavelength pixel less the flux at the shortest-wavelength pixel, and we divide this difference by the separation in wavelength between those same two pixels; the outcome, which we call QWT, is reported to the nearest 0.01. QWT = 0.05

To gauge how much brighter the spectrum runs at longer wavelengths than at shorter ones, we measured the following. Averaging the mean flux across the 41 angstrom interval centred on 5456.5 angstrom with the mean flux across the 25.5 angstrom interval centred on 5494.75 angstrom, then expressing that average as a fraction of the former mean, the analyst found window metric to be 0.99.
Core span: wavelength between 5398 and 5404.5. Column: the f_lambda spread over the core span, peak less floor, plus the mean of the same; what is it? 33.9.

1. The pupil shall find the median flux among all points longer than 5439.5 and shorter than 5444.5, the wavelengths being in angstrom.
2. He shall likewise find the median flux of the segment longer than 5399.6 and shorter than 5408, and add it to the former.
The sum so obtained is 64.8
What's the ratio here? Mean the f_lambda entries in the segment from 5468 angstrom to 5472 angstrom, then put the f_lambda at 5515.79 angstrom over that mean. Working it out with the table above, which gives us 0.94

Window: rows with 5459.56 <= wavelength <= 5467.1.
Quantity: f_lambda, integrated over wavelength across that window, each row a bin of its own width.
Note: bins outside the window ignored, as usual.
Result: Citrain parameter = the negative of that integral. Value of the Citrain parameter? -244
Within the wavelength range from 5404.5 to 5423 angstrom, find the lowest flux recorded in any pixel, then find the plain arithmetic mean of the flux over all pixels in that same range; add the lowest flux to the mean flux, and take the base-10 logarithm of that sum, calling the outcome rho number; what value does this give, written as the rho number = 1.79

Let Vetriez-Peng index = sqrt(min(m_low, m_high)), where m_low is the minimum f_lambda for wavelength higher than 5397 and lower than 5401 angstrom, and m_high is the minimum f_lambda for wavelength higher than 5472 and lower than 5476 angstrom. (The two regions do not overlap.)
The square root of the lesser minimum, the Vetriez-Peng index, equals 5.5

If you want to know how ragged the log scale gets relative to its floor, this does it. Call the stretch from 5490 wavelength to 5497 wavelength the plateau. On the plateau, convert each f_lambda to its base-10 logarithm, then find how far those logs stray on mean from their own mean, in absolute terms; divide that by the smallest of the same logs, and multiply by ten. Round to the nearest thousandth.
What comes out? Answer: 0.043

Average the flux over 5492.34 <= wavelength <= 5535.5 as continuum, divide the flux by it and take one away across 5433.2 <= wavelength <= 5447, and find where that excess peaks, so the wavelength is 5446.38 angstrom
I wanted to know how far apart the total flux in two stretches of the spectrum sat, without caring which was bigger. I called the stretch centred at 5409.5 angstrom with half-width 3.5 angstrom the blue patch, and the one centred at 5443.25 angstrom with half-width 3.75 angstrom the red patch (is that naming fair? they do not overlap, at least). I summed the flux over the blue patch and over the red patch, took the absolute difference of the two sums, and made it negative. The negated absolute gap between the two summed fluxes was -10.3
